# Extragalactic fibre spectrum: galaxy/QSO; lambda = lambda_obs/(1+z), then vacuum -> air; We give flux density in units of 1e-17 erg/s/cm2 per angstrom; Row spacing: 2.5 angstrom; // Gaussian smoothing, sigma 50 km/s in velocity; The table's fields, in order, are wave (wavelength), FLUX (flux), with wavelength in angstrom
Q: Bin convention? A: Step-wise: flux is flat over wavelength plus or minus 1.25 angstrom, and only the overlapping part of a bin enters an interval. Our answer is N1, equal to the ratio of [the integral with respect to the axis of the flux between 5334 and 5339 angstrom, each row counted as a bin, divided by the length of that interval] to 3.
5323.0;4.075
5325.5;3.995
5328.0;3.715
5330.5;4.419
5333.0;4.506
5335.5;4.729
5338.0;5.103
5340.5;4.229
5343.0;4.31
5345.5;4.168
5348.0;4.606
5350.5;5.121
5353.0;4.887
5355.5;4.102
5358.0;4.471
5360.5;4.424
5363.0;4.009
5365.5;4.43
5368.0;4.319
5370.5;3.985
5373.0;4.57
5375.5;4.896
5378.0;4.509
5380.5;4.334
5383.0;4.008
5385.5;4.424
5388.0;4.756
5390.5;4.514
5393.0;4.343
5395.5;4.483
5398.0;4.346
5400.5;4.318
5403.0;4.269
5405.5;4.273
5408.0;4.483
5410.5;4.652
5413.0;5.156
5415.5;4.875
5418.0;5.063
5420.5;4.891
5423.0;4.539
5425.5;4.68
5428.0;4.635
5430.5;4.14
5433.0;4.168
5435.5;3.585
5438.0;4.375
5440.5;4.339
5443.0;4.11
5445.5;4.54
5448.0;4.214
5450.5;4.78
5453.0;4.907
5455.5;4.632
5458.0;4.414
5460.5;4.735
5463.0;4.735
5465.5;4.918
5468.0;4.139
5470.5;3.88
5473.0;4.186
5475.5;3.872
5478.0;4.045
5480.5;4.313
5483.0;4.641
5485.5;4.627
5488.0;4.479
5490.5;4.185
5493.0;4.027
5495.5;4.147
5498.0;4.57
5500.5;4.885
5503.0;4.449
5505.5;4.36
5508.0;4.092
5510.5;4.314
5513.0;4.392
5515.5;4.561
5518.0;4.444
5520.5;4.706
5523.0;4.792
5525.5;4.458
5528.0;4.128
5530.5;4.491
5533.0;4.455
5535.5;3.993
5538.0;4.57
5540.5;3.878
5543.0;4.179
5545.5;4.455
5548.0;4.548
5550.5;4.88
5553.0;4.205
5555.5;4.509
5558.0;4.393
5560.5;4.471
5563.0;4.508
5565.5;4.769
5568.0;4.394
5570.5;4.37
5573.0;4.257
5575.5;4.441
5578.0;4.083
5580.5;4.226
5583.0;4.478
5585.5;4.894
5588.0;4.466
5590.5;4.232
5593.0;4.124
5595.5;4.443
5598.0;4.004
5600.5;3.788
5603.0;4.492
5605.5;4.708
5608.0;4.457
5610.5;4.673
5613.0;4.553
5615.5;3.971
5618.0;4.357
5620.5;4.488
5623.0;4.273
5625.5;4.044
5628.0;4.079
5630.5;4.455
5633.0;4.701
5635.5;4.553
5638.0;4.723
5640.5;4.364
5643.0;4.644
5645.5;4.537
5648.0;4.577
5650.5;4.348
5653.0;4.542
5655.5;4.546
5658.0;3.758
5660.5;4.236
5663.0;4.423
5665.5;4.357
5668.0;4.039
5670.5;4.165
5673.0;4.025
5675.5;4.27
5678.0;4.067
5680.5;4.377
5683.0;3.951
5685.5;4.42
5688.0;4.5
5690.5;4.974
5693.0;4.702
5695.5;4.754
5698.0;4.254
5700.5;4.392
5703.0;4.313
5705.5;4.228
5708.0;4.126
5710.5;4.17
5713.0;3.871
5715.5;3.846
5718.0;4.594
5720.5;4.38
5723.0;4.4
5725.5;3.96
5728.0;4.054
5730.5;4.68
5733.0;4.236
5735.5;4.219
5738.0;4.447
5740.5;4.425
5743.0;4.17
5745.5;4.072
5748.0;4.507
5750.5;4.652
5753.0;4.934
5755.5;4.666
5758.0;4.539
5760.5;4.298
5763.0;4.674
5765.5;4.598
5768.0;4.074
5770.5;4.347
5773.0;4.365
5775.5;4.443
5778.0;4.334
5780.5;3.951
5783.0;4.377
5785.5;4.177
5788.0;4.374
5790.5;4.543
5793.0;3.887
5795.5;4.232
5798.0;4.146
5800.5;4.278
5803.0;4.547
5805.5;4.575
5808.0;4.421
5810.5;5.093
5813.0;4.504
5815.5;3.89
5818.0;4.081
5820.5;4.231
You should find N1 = 1.63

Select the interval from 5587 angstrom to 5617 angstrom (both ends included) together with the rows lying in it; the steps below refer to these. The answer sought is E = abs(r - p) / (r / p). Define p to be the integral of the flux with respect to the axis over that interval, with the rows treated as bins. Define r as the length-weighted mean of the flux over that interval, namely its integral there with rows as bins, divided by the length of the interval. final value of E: 3763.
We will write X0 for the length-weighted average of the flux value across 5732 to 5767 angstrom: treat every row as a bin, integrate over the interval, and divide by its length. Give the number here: 4.46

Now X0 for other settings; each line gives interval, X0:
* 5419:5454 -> 4.42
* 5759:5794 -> 4.32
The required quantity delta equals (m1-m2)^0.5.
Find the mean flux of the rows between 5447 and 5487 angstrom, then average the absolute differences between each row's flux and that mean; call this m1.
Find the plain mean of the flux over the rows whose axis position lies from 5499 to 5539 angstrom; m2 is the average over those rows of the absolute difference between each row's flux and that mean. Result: 0.37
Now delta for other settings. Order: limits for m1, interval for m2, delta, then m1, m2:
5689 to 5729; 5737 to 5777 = 0.27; 0.250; 0.18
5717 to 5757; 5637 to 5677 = 0.12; 0.213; 0.20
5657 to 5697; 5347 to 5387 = 0.07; 0.250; 0.24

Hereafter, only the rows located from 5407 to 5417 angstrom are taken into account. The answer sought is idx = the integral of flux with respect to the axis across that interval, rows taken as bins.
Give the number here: 48.1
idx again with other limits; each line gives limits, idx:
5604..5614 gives 46.0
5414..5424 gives 48.6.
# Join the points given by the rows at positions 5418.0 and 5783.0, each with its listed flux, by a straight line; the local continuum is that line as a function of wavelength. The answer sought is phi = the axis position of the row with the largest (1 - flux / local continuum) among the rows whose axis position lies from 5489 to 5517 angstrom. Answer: 5493.0 angstrom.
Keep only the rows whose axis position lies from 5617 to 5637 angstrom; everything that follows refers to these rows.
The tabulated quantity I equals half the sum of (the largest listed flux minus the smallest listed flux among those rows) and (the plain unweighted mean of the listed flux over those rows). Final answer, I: 2.51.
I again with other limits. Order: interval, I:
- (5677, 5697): 2.75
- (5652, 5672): 2.52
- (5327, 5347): 2.89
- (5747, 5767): 2.62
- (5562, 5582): 2.53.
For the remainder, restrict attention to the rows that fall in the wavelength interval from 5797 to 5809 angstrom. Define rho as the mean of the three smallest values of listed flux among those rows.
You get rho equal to 4.28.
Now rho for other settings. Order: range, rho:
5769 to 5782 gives 4.21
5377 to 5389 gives 4.26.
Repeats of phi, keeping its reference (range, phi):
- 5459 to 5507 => 5475.5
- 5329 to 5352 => 5345.5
